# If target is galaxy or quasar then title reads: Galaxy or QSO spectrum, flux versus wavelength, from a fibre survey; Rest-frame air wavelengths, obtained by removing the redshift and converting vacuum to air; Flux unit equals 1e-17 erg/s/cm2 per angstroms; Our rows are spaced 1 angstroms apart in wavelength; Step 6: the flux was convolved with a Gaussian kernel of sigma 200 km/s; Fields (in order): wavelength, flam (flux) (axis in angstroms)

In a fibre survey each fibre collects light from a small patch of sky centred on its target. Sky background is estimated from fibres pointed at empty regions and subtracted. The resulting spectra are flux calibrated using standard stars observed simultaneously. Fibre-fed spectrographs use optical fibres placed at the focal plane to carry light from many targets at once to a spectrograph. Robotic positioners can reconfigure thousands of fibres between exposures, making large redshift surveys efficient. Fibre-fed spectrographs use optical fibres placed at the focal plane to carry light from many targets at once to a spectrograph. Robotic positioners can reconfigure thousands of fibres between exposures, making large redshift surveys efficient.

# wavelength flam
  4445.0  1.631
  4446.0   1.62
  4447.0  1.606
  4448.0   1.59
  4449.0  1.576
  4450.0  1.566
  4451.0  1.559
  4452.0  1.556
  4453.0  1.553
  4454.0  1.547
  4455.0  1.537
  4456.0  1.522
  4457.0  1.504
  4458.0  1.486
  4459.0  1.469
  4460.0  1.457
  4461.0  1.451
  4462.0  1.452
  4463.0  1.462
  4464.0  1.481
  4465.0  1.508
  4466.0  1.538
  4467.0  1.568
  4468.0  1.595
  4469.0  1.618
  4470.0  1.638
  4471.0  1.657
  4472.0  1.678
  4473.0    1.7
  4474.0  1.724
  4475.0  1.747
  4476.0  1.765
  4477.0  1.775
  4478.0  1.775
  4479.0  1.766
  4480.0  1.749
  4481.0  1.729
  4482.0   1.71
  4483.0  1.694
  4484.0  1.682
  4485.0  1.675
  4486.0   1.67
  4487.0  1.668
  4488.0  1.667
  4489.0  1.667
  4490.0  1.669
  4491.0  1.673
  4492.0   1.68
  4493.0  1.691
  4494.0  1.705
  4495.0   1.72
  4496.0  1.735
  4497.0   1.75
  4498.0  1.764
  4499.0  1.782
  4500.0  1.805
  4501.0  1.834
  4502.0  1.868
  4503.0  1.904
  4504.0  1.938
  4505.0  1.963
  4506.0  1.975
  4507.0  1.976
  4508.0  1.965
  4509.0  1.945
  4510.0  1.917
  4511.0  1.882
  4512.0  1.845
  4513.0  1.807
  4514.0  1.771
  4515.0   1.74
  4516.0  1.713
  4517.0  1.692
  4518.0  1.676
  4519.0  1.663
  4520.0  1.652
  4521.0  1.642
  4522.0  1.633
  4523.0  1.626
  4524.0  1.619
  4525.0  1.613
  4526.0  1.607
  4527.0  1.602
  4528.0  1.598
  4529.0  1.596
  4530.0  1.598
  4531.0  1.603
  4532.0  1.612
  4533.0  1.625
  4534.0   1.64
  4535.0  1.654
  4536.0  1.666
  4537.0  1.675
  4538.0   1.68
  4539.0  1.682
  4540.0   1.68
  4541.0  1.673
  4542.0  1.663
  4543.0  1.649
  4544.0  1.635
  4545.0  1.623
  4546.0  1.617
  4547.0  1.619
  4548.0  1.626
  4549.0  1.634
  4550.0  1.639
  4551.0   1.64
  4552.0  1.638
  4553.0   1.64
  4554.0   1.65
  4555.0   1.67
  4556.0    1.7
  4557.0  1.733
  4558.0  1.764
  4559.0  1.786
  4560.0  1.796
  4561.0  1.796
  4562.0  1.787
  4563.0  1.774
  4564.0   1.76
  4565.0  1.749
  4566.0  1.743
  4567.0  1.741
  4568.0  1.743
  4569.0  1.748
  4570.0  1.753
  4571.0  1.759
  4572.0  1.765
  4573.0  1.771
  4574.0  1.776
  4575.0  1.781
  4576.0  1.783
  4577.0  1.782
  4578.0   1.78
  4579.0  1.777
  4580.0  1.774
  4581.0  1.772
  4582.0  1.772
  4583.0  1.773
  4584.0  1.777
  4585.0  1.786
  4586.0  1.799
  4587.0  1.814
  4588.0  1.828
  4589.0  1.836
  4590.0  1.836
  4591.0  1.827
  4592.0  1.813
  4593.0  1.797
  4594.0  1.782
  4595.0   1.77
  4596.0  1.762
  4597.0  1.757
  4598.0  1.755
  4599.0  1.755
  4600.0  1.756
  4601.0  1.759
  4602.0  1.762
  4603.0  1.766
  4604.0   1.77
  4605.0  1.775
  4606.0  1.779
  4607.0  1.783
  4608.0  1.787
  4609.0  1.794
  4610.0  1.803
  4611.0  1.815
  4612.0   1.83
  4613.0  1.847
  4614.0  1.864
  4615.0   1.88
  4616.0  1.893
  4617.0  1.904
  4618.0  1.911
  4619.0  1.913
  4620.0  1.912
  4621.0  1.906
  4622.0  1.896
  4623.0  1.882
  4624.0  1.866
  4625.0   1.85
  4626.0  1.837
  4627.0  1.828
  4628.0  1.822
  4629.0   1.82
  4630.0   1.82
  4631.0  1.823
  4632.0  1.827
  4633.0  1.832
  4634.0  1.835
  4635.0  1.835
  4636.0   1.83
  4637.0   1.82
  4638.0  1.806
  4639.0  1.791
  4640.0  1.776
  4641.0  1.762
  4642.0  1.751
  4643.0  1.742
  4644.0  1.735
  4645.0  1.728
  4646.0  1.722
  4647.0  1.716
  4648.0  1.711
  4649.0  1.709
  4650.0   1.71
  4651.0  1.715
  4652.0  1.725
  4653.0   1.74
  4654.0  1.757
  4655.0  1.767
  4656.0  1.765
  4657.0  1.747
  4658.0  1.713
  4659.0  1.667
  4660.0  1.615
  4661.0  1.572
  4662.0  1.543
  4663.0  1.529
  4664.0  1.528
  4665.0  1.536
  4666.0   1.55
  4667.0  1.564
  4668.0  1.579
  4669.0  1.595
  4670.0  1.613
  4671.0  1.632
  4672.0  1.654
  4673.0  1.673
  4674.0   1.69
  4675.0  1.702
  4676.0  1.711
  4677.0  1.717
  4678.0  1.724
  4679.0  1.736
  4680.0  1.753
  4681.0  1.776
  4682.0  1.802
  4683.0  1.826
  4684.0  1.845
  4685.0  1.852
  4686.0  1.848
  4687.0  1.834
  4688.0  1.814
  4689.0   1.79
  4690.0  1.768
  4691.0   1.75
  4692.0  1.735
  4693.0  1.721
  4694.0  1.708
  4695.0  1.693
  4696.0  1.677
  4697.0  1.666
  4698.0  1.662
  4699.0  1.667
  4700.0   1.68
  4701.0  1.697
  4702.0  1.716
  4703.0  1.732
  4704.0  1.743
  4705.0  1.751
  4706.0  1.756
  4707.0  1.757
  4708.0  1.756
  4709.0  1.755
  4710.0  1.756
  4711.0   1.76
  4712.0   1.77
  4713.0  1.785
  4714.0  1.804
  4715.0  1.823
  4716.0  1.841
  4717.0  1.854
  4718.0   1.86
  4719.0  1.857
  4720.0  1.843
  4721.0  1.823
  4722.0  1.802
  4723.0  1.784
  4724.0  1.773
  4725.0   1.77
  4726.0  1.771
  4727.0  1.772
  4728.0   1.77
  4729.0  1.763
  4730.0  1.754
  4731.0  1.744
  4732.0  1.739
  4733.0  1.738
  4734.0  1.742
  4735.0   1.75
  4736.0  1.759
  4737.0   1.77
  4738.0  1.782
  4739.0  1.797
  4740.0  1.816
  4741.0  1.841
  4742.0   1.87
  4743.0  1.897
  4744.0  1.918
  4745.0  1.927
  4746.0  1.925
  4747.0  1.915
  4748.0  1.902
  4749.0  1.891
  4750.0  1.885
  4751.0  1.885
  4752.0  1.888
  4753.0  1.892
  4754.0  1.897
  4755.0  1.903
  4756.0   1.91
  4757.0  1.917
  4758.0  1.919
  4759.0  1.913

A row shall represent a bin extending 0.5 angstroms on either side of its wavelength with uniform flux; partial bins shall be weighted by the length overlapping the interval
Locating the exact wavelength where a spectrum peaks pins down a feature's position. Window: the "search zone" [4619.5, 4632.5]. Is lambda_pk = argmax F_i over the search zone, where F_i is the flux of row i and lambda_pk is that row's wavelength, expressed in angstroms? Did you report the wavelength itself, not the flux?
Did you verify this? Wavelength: 4620.0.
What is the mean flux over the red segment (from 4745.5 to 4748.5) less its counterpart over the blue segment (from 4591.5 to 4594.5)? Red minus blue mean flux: 0.12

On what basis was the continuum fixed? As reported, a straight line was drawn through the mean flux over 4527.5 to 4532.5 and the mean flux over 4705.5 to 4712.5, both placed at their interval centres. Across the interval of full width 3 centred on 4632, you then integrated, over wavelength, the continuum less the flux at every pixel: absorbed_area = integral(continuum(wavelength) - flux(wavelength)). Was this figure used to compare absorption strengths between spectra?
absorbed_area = -0.41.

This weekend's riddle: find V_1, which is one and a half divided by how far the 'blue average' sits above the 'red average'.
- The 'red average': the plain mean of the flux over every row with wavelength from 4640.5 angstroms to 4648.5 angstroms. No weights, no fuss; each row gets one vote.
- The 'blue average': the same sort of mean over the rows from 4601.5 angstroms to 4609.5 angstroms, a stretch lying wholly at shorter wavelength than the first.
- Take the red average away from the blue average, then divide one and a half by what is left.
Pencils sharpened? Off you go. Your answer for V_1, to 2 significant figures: 34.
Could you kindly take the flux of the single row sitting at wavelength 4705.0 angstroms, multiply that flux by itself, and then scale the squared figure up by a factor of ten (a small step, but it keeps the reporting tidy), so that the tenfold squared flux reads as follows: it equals 30.7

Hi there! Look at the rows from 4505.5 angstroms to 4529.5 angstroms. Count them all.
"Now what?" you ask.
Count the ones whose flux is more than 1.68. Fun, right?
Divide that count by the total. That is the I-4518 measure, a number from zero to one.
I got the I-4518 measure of 0.50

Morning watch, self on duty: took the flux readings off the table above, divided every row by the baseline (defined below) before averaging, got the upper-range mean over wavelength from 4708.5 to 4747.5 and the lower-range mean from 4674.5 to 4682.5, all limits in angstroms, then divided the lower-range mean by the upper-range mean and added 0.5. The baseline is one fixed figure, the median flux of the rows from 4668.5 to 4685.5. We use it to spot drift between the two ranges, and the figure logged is 1.46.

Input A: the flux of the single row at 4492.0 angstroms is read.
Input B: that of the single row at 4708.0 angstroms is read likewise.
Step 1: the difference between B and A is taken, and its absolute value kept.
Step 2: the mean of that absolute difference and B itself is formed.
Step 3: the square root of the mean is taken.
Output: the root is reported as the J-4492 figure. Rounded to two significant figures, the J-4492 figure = 0.96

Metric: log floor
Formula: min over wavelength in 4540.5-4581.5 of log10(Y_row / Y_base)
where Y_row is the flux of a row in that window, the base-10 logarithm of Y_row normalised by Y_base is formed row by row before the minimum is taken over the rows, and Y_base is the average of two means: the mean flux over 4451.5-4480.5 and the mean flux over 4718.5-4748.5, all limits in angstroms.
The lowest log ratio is -0.02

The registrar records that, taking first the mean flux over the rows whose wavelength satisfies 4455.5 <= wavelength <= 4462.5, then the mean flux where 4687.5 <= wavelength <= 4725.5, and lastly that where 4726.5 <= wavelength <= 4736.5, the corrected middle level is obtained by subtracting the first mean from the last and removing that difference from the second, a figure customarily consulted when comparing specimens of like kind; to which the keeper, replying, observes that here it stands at 1.48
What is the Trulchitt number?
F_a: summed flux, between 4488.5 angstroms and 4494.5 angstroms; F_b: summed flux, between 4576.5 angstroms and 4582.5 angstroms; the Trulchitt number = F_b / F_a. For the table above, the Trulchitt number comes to 1.06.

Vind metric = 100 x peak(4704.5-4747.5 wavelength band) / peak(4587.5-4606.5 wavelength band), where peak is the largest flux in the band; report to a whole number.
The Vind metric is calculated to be 105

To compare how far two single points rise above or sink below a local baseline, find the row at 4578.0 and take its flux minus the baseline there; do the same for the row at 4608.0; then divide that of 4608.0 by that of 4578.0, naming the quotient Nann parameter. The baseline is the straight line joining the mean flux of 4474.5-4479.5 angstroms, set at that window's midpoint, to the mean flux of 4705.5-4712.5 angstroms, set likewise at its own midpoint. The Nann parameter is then 1.5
